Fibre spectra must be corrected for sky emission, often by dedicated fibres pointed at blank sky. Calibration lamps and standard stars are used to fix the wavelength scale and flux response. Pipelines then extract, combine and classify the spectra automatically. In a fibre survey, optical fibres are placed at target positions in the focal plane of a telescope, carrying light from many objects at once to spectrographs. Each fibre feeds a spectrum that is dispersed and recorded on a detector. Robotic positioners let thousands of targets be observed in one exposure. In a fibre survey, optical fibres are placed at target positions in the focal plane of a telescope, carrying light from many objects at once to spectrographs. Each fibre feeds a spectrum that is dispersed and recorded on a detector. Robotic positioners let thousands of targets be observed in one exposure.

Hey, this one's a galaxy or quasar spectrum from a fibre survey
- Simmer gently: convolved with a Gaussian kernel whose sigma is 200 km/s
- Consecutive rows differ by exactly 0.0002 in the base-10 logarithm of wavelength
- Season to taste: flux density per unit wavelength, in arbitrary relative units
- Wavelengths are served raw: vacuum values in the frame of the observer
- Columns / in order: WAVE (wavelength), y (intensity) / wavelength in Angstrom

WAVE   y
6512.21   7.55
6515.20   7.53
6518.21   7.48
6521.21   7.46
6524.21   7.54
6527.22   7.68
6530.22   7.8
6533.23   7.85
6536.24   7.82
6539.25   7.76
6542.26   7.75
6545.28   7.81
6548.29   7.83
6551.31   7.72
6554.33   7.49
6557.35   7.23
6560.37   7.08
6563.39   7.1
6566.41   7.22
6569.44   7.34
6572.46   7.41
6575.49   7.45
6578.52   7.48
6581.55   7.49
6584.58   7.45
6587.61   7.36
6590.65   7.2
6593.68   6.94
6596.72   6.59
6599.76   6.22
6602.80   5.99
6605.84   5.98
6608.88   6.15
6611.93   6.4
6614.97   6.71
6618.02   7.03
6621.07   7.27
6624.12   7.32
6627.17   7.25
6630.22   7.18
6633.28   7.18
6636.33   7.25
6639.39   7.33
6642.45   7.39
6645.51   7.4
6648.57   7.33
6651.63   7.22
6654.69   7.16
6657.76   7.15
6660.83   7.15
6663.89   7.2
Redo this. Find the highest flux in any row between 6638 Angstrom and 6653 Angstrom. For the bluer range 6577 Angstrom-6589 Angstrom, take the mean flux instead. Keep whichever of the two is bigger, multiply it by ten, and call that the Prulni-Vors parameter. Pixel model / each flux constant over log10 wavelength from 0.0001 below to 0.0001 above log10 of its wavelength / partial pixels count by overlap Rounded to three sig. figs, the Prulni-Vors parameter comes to 74.5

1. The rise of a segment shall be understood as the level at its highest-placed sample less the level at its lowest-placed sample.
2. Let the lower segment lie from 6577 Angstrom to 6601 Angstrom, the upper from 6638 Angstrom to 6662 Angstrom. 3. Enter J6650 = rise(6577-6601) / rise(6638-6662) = 7.0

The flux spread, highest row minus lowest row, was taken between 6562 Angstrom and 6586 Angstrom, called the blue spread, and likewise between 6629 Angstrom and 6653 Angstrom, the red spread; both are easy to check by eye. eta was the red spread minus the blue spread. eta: -0.17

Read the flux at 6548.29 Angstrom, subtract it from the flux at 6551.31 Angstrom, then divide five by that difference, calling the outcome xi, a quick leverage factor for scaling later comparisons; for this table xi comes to -45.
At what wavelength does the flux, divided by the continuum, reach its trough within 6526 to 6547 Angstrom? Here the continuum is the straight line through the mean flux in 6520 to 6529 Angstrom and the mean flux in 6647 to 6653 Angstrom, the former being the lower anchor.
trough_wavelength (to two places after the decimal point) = 6527.22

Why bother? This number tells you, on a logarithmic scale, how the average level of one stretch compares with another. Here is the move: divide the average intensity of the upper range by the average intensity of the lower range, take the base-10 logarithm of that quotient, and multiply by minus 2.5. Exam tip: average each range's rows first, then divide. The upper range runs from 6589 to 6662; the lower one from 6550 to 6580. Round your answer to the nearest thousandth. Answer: 0.061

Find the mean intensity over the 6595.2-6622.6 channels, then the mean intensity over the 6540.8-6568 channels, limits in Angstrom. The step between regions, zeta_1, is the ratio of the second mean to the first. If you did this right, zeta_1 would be 1.15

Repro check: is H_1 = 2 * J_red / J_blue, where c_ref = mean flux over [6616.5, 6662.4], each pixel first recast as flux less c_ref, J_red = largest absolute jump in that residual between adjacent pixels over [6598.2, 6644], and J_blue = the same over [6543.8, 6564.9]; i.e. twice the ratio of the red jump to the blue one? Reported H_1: 2.46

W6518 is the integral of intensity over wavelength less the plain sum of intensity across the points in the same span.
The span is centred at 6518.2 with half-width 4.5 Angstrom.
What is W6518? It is 45.0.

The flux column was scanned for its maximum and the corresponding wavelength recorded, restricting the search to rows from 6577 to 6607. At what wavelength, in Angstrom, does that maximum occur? 6581.55 Angstrom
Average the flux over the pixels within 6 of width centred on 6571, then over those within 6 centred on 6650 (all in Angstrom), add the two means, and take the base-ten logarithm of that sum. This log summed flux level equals 1.17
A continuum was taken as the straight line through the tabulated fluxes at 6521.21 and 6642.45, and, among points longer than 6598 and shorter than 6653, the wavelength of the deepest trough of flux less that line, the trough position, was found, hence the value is 6605.84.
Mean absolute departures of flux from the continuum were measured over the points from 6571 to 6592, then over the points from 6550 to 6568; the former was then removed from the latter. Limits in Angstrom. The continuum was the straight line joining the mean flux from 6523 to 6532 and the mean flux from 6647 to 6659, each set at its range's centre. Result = 0.2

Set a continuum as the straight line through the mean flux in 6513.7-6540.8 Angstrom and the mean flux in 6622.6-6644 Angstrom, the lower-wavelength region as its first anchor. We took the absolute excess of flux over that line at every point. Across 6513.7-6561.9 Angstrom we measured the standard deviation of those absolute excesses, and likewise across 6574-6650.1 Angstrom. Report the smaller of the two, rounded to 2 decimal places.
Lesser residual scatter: 0.10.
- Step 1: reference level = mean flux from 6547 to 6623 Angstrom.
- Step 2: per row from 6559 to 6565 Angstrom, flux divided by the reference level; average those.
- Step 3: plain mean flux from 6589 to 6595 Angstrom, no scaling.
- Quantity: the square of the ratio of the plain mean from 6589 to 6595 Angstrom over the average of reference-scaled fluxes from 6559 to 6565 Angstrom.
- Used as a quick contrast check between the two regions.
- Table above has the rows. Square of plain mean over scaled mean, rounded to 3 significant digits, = 49.4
